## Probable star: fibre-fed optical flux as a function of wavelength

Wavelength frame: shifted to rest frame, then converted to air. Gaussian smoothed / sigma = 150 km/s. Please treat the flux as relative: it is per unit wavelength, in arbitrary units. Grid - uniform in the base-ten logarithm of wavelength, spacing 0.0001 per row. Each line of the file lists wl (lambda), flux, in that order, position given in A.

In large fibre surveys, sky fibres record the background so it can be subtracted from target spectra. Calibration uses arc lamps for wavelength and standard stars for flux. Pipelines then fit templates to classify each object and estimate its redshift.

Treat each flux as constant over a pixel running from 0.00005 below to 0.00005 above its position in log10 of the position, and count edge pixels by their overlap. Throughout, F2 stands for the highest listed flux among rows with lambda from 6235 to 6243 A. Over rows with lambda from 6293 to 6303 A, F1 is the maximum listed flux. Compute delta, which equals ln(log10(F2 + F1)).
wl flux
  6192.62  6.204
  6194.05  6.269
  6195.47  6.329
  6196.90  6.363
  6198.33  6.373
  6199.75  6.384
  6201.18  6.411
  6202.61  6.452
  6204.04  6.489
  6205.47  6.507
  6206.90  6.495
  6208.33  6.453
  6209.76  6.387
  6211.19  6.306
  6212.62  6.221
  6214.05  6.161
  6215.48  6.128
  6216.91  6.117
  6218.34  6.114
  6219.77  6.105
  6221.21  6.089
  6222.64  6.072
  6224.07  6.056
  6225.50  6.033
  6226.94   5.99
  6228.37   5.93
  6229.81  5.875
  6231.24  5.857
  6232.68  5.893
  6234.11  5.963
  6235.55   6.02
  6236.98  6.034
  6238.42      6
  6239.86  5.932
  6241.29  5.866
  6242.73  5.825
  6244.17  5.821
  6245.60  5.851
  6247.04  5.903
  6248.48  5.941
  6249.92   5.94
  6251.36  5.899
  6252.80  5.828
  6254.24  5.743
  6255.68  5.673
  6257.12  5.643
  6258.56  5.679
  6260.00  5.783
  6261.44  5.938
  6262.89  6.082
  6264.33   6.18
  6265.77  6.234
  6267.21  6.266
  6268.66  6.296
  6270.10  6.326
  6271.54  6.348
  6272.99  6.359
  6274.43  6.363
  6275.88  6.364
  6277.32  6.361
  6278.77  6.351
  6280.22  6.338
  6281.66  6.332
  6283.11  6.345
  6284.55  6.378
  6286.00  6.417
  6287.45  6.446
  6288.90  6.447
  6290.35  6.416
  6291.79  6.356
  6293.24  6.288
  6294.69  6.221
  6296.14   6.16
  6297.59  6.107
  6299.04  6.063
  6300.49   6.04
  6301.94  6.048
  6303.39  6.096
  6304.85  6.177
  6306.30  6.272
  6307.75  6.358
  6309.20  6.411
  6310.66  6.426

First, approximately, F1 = 6.288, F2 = 6.034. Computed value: 0.087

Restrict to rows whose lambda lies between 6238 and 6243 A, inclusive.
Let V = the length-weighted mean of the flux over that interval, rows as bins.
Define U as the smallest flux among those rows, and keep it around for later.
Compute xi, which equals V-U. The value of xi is 0.083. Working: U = 5.825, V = 5.91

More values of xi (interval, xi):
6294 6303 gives 0.067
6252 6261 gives 0.093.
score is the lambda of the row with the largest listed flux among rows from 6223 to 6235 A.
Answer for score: 6224.07 A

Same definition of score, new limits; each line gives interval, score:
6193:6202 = 6201.18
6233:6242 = 6236.98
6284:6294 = 6288.90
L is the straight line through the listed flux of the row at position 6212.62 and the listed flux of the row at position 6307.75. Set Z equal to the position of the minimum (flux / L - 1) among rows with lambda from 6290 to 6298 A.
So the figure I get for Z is 6297.59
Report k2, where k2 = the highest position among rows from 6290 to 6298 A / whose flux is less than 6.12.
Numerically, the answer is 6297.59 A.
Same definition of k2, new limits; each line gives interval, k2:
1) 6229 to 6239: 6238.42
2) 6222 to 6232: 6231.24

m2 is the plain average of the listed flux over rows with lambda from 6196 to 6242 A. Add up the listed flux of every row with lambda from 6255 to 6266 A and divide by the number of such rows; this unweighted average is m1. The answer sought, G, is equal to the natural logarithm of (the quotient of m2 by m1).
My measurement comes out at 0.043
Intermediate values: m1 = 5.9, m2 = 6.2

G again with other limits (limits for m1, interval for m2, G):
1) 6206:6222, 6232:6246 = -0.052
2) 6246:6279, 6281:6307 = 0.031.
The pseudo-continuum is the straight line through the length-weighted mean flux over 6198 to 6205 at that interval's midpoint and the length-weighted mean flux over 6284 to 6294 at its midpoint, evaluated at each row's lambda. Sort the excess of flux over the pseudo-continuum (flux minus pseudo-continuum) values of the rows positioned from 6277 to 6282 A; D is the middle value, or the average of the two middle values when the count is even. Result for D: -0.05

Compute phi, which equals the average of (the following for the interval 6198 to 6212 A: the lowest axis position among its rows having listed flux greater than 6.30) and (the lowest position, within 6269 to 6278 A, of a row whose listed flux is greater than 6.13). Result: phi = 6234.2 A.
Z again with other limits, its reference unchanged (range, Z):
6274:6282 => 6281.66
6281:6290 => 6281.66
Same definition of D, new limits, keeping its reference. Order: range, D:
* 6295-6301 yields -0.30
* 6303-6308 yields -0.16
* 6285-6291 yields 0.04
